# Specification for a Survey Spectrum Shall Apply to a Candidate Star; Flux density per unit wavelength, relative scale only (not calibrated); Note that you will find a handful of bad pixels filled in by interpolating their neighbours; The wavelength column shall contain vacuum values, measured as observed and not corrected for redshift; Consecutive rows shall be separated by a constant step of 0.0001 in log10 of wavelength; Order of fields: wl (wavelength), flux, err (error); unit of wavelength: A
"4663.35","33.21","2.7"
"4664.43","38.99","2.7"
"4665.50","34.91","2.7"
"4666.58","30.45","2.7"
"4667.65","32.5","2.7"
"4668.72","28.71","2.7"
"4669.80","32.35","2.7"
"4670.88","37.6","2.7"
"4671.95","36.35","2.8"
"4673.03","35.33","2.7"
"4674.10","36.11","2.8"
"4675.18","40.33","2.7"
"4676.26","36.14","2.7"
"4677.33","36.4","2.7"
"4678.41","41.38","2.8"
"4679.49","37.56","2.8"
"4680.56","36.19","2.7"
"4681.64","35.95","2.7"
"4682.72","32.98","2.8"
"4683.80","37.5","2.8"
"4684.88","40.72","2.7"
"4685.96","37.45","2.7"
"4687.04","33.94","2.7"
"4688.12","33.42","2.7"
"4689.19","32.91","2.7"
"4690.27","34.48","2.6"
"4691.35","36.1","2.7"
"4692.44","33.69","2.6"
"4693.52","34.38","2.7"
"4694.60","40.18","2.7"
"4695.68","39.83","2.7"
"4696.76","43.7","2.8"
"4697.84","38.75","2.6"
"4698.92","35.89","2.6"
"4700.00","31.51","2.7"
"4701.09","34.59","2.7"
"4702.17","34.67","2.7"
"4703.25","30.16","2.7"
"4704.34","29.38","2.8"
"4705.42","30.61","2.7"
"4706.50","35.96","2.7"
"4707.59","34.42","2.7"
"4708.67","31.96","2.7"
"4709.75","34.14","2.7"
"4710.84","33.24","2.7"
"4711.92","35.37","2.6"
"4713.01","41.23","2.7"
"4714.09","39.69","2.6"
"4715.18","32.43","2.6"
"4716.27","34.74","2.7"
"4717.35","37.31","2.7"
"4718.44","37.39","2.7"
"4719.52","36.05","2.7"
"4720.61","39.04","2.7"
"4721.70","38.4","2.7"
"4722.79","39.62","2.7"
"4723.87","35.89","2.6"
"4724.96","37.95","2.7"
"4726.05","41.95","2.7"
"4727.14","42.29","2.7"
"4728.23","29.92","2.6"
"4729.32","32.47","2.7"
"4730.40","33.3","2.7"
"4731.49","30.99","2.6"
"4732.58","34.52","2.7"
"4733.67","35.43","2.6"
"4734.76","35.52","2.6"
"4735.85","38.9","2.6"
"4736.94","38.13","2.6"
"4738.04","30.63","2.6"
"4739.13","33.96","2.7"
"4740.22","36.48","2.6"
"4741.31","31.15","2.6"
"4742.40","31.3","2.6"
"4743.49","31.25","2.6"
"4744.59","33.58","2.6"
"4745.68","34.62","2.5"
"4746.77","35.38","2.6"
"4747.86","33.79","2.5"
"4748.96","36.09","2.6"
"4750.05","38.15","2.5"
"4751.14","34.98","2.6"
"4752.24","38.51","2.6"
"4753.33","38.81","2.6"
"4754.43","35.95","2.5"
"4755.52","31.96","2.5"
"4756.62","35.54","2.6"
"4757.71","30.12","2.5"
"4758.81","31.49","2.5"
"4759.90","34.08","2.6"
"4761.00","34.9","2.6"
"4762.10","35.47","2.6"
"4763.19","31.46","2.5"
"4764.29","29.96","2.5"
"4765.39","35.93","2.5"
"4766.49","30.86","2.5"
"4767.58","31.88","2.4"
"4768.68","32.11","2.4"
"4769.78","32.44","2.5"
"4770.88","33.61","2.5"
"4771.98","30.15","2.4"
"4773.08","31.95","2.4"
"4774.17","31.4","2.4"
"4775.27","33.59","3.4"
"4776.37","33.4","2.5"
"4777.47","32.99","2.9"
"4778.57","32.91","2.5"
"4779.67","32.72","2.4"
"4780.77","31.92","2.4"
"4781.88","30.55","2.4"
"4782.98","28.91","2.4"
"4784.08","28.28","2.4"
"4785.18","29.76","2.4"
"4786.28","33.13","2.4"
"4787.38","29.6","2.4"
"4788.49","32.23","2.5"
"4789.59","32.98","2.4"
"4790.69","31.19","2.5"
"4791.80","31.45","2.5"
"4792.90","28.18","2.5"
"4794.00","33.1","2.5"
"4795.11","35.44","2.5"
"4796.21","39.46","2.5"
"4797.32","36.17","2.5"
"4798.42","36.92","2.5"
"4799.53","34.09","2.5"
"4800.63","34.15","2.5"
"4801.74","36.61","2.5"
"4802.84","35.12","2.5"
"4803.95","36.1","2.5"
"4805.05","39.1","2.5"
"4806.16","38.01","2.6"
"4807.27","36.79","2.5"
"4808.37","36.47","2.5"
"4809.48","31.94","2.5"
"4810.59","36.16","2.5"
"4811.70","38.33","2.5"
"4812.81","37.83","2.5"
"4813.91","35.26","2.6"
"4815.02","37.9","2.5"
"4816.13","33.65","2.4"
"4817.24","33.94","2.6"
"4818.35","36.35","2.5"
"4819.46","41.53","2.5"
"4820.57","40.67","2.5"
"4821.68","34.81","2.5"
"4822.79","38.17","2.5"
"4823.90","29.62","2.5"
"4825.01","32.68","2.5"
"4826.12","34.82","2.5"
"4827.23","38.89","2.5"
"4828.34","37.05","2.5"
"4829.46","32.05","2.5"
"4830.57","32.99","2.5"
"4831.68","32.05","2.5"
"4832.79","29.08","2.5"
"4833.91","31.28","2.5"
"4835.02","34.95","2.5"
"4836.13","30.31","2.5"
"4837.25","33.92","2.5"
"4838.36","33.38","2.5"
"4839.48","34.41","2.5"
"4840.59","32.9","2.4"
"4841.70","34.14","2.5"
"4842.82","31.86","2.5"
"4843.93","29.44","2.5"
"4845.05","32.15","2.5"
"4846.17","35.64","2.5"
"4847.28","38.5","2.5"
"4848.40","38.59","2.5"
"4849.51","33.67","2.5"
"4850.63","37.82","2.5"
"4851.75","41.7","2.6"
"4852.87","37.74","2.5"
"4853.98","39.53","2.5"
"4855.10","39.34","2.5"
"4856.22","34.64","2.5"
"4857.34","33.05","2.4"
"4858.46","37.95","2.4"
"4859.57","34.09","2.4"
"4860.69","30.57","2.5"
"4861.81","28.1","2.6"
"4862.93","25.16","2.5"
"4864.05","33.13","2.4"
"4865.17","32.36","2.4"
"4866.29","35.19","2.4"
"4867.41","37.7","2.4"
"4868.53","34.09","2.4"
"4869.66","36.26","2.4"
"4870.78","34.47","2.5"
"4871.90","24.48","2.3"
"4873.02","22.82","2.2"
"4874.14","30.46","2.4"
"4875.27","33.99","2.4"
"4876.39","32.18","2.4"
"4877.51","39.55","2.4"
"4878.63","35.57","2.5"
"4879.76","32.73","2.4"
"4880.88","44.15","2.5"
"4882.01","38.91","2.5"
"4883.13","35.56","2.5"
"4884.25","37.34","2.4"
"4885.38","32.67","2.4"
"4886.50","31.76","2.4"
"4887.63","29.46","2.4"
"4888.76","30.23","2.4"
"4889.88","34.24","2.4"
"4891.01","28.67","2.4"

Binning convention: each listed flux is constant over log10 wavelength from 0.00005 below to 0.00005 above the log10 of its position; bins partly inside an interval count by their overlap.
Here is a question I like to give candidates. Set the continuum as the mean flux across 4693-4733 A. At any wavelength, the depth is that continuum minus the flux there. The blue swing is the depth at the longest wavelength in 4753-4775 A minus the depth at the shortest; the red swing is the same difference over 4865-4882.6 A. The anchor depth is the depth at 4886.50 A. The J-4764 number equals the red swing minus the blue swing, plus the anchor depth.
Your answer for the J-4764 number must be -9.9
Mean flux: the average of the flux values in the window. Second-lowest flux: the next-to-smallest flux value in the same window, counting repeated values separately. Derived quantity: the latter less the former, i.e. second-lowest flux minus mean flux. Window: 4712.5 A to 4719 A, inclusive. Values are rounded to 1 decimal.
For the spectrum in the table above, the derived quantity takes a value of -2.4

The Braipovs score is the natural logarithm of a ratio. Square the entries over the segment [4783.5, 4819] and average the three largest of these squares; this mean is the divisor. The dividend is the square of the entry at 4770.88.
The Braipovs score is -0.30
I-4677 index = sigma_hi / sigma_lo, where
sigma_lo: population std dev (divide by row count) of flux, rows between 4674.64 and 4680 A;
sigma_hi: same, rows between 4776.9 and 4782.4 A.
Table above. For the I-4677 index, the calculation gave 0.4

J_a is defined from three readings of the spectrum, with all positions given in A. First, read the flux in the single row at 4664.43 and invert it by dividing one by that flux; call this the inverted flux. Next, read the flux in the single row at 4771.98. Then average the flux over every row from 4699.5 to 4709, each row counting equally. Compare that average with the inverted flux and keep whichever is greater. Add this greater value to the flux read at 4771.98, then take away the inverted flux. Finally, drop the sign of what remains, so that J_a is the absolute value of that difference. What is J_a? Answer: 62.7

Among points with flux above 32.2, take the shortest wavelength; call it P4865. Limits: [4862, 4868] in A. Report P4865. 4864.05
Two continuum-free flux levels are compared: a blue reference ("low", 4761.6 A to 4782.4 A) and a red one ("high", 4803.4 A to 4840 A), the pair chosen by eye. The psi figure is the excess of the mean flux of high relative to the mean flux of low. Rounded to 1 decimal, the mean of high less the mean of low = 2.8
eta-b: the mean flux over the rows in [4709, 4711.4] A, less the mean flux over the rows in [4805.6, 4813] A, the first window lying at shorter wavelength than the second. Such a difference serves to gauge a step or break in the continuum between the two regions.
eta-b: -3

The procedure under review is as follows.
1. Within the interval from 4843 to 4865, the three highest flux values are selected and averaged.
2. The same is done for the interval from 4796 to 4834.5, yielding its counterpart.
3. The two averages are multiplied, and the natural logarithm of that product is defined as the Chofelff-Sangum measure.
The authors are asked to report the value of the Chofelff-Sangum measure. 7.40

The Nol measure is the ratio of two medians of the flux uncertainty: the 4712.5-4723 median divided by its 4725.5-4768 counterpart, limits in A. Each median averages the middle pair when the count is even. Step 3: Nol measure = 1.04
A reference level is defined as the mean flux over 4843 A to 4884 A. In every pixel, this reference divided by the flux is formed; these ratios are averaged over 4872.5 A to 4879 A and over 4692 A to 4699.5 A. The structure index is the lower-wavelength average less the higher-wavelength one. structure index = -0.18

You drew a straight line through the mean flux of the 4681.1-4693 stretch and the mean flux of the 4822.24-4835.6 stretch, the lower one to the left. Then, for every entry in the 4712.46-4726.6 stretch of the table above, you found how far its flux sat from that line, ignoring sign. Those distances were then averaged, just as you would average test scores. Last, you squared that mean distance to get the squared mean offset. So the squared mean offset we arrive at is 11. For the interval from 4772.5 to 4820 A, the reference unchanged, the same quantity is 7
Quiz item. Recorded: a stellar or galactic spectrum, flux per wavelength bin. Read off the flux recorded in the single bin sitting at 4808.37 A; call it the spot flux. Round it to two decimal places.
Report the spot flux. 36.47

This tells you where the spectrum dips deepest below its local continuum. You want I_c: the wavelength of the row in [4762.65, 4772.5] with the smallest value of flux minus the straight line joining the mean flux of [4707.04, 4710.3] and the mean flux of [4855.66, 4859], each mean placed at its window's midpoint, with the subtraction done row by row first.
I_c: 4764.29 A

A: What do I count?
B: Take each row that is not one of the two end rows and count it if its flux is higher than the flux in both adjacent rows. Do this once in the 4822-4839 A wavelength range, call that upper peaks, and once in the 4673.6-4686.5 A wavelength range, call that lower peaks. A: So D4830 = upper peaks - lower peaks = 1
